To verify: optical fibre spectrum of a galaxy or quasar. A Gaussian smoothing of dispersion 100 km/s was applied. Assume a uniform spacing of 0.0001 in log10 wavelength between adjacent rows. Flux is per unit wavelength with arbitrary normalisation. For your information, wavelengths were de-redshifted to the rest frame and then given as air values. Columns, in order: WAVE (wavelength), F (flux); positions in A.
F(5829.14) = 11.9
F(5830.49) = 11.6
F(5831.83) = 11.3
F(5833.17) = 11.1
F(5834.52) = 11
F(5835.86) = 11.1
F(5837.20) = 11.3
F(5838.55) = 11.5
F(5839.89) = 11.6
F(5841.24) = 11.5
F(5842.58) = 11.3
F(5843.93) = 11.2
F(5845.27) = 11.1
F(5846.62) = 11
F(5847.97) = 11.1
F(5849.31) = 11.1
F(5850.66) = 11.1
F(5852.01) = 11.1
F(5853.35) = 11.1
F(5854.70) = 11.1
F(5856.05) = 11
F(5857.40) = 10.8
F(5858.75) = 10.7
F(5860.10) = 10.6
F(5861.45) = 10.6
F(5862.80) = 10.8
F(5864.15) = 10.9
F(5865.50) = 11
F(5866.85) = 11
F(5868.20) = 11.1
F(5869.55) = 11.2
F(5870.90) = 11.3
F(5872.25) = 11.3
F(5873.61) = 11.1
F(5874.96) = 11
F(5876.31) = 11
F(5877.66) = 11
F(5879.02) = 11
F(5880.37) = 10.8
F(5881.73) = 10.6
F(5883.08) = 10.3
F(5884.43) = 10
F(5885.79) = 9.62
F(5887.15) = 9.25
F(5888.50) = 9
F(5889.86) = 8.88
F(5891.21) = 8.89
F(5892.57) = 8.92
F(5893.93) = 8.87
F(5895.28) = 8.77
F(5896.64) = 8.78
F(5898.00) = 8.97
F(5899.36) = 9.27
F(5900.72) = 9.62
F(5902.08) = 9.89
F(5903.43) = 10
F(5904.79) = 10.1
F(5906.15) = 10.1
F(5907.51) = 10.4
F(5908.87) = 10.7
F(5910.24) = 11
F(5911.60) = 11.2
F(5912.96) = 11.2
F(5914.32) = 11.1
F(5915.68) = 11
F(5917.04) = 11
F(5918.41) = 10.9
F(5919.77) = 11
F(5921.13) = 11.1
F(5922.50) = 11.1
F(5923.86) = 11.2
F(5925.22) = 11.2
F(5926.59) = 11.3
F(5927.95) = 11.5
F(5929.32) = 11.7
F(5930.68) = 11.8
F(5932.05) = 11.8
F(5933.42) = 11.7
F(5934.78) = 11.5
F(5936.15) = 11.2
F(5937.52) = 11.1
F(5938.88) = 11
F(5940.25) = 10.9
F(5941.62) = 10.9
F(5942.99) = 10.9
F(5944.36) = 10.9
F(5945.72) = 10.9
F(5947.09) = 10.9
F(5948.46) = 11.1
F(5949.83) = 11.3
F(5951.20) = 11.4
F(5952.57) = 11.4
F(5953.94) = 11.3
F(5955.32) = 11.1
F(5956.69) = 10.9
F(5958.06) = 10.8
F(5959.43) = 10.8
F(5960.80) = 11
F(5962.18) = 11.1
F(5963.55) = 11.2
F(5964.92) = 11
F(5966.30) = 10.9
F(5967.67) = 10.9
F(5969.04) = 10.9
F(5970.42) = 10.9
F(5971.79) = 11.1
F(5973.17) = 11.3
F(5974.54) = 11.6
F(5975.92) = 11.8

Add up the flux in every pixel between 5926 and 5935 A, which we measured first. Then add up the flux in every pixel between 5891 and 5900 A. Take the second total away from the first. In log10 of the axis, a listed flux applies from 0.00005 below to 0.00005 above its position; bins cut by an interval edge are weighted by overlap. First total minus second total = 19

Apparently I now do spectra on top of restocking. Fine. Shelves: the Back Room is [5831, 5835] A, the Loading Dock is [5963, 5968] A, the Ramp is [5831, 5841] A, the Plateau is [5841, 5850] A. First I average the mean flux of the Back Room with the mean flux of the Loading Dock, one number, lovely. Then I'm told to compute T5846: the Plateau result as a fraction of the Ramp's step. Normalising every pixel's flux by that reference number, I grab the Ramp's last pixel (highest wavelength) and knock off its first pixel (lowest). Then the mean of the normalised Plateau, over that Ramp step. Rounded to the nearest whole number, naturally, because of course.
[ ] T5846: 37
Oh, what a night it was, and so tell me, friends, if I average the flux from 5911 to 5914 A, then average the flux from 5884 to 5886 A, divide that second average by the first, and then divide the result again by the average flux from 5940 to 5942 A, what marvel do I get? 0.080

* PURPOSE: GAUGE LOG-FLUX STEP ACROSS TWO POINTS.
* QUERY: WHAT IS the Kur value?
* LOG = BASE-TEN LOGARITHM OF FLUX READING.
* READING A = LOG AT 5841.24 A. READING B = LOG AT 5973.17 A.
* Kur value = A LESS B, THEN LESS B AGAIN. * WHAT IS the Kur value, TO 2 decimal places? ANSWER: -1.05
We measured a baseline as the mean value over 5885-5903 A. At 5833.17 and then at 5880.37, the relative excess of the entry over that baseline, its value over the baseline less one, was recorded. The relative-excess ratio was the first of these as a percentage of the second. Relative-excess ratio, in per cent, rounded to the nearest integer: 118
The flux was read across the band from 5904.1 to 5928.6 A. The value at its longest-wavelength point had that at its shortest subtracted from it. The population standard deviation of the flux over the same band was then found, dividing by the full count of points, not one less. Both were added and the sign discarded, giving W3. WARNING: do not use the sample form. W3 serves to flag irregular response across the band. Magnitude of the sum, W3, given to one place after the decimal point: 1.8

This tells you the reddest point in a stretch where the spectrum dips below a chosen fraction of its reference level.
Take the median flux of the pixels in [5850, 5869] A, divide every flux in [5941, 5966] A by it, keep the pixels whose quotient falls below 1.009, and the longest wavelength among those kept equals 5964.92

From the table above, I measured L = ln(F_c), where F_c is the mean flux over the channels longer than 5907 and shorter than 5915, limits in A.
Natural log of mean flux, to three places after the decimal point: 2.392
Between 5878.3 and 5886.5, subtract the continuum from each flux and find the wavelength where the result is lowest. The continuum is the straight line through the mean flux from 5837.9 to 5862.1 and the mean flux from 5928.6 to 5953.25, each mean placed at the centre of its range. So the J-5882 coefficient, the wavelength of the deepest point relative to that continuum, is 5885.79 A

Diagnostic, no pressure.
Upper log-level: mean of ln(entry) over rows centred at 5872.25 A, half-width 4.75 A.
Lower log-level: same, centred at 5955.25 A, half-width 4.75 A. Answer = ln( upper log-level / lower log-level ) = 0.002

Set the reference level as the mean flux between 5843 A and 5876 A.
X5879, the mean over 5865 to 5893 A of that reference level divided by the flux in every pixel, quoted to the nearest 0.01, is 1.07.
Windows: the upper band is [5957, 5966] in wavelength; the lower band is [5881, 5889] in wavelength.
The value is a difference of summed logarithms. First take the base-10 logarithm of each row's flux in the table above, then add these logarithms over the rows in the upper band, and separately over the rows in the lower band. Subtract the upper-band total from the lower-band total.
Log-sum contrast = -0.30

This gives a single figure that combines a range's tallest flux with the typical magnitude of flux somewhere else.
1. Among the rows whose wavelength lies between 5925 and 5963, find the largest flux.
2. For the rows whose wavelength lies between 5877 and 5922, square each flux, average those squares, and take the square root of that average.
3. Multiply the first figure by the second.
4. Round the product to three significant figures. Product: 120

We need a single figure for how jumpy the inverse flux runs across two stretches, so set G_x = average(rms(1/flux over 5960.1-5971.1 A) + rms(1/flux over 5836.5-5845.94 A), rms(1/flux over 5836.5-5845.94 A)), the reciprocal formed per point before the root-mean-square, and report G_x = 0.134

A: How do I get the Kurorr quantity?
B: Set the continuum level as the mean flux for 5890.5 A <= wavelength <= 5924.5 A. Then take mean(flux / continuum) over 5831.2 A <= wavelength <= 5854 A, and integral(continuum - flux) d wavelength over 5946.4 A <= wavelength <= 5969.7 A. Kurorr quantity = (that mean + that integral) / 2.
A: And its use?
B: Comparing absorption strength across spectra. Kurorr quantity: -9.4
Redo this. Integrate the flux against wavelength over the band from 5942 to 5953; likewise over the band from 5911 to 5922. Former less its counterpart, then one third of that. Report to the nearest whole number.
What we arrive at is 0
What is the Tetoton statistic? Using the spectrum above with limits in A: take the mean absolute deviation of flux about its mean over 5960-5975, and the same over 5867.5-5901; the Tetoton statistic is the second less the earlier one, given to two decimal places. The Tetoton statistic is 0.75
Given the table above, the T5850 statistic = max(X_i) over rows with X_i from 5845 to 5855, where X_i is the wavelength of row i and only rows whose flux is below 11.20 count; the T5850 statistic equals 5854.70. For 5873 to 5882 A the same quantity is 5881.73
